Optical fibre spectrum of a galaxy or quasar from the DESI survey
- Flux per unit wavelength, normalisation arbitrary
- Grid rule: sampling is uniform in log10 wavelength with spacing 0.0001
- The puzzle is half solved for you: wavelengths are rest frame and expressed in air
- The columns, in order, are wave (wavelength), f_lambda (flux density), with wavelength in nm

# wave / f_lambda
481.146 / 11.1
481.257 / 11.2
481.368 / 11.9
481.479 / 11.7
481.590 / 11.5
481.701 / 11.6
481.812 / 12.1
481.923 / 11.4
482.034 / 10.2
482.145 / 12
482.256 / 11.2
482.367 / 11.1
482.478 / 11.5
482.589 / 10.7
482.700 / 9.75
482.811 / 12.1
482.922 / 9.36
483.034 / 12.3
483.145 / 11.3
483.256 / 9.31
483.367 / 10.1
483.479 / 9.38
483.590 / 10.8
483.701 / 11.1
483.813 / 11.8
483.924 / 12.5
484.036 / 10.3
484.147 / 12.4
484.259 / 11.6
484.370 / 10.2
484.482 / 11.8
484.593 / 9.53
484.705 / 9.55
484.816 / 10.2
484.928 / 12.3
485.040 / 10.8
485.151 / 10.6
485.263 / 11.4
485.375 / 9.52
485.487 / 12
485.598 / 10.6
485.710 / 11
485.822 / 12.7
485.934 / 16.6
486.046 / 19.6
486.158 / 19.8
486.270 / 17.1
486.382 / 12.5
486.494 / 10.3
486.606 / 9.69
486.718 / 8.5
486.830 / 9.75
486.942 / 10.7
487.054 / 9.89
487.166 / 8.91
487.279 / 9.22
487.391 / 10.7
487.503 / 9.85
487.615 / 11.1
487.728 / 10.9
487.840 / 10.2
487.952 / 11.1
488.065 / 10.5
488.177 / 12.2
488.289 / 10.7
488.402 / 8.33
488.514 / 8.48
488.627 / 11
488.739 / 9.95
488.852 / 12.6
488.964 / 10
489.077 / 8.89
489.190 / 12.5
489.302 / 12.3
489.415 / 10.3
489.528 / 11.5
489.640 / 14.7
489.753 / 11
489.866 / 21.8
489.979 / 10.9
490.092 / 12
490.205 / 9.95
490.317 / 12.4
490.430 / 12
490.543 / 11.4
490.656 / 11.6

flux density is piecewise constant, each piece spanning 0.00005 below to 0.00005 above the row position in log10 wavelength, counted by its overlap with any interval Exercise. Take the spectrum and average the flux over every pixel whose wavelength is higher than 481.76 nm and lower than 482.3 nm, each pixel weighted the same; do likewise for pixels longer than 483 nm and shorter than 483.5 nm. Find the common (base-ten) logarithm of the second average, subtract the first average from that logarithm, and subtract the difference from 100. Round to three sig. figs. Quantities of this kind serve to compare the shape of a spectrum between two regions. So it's 110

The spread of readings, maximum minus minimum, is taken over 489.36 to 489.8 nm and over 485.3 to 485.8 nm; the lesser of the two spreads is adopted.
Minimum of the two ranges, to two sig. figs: 2.5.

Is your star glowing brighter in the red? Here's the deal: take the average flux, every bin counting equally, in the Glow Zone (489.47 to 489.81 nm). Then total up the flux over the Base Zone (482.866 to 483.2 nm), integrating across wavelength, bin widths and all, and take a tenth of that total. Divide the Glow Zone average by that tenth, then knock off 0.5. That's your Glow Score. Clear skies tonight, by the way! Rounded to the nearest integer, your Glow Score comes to 33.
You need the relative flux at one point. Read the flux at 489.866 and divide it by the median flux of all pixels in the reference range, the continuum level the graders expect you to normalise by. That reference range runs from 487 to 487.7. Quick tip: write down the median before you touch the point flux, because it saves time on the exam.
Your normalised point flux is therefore 2.21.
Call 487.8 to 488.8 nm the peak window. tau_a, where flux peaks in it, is 488.177 nm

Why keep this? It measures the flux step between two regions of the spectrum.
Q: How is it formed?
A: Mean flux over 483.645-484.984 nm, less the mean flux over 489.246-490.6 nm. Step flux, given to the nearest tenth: -1.4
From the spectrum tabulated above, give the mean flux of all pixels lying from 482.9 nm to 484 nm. 10.8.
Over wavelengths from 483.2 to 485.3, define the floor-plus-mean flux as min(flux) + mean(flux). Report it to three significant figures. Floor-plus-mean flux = 20.1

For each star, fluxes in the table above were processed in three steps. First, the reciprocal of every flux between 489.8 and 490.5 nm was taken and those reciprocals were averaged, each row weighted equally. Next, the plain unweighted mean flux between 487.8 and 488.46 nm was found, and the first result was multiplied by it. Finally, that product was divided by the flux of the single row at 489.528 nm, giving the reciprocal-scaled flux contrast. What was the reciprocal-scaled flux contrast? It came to 0.074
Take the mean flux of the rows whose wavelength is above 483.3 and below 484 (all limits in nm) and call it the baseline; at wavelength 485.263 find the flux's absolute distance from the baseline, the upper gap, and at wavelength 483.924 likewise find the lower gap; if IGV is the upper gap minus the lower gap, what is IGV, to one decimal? -1.1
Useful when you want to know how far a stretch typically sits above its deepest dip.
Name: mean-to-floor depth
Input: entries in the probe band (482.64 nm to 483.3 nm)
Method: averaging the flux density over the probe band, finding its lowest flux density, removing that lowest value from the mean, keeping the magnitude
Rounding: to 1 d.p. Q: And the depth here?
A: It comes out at 1.4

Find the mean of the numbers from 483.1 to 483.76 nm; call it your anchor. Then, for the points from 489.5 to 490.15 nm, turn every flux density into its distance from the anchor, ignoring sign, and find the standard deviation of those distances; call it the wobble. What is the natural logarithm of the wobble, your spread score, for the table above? 1.4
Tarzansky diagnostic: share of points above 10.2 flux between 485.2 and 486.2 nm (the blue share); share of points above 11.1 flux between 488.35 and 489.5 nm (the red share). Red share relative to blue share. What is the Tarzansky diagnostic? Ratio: 0.3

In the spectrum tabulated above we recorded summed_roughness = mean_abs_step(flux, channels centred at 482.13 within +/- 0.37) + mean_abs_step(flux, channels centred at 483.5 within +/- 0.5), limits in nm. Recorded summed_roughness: 2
